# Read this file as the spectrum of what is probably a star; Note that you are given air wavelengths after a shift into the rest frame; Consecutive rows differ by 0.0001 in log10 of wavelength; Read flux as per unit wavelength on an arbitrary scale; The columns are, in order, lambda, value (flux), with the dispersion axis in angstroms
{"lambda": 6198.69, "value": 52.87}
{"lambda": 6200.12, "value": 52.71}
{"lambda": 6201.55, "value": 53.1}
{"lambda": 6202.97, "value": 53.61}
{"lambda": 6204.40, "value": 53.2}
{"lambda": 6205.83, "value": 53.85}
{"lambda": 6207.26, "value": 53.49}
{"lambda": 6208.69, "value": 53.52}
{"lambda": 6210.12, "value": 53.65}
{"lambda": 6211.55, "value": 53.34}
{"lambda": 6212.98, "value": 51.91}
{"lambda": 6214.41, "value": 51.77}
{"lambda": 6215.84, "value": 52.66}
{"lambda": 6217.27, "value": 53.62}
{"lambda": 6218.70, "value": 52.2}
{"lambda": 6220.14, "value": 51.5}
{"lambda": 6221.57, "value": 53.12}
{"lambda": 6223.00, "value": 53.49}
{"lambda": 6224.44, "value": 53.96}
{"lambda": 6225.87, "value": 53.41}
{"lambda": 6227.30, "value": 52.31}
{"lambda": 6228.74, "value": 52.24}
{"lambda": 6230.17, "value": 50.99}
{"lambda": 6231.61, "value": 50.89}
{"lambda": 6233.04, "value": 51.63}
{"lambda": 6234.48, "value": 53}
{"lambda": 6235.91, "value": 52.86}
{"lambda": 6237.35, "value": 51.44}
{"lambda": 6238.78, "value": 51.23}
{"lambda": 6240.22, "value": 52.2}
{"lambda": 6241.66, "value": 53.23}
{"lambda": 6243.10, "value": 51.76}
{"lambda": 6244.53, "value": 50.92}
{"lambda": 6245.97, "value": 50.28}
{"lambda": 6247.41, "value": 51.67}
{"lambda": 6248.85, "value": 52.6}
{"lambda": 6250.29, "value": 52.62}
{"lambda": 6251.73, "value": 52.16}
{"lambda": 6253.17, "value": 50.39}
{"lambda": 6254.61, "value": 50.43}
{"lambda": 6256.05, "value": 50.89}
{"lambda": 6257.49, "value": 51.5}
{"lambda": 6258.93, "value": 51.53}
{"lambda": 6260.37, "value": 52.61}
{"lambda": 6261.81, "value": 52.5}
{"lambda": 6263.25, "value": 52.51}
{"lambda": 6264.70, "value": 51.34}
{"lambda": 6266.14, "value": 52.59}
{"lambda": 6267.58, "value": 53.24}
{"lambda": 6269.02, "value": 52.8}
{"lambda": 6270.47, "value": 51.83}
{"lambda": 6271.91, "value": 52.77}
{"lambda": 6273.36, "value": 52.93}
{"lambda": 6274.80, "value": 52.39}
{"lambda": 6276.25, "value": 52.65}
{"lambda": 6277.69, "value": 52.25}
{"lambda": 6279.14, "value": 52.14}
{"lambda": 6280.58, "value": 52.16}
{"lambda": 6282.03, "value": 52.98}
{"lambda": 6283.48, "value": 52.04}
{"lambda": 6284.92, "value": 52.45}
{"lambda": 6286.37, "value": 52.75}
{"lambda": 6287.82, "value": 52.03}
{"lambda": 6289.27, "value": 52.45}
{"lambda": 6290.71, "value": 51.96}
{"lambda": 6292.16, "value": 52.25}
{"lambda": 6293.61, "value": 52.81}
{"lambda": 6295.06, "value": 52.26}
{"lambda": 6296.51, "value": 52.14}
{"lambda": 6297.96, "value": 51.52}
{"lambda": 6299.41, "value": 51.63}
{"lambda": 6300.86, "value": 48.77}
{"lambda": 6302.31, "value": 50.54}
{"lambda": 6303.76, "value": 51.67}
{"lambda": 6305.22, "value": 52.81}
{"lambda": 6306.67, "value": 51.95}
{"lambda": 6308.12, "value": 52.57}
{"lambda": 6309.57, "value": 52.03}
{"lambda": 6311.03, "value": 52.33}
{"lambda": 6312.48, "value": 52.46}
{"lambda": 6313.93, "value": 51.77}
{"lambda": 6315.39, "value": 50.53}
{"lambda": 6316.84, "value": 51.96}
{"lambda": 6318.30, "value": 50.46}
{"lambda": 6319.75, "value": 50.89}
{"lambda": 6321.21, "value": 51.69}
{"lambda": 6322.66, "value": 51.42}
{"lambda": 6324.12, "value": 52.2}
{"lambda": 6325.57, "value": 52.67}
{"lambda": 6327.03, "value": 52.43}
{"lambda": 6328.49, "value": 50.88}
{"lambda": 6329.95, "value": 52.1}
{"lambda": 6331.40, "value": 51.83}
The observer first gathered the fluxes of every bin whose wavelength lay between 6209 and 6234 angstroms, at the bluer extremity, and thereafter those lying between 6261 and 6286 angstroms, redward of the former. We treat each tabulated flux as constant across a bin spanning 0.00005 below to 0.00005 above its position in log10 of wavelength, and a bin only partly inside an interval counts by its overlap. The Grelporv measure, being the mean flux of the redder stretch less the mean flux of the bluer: -0.07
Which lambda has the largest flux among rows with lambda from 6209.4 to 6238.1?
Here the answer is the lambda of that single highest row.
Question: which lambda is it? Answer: 6224.44 angstroms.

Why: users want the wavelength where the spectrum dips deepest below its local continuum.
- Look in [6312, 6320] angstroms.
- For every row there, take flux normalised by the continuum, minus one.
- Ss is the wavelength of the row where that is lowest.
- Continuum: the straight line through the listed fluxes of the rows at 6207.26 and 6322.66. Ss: 6318.30 angstroms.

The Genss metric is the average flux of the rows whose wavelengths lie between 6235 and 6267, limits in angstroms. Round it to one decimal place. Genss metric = 51.8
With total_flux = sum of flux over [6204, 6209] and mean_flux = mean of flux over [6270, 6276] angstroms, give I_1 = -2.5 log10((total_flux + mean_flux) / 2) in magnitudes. -5.312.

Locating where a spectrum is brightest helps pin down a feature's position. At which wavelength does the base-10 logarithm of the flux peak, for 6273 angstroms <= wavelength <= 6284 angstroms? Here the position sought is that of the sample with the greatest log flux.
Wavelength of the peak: 6282.03 angstroms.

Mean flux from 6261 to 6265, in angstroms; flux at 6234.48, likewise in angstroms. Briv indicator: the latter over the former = 1.02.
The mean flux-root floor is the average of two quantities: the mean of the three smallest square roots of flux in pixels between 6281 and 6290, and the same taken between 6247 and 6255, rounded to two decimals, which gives 7.18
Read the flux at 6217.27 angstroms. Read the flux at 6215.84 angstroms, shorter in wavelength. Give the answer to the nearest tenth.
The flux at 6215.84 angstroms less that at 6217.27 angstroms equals -1.0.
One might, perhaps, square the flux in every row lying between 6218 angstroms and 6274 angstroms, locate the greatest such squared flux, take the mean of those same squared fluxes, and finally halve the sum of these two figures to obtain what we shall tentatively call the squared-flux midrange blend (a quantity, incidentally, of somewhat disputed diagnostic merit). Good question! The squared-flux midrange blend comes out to 2813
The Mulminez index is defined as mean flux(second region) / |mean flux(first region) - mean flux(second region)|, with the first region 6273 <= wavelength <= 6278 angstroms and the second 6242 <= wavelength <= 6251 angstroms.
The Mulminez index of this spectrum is 57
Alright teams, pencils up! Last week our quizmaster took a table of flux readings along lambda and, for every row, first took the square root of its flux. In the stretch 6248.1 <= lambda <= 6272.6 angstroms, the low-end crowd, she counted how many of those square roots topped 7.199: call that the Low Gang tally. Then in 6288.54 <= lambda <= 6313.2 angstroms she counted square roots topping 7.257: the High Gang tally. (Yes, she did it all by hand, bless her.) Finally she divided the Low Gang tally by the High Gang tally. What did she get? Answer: 5.5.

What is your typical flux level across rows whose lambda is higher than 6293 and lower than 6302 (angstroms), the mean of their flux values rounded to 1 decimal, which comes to 51.5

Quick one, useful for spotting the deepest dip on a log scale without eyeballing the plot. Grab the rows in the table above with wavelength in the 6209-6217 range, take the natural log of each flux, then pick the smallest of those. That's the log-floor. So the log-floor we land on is 3.95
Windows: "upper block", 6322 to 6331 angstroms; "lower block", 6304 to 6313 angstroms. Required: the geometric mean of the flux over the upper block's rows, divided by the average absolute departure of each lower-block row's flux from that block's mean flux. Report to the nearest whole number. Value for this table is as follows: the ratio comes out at 204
